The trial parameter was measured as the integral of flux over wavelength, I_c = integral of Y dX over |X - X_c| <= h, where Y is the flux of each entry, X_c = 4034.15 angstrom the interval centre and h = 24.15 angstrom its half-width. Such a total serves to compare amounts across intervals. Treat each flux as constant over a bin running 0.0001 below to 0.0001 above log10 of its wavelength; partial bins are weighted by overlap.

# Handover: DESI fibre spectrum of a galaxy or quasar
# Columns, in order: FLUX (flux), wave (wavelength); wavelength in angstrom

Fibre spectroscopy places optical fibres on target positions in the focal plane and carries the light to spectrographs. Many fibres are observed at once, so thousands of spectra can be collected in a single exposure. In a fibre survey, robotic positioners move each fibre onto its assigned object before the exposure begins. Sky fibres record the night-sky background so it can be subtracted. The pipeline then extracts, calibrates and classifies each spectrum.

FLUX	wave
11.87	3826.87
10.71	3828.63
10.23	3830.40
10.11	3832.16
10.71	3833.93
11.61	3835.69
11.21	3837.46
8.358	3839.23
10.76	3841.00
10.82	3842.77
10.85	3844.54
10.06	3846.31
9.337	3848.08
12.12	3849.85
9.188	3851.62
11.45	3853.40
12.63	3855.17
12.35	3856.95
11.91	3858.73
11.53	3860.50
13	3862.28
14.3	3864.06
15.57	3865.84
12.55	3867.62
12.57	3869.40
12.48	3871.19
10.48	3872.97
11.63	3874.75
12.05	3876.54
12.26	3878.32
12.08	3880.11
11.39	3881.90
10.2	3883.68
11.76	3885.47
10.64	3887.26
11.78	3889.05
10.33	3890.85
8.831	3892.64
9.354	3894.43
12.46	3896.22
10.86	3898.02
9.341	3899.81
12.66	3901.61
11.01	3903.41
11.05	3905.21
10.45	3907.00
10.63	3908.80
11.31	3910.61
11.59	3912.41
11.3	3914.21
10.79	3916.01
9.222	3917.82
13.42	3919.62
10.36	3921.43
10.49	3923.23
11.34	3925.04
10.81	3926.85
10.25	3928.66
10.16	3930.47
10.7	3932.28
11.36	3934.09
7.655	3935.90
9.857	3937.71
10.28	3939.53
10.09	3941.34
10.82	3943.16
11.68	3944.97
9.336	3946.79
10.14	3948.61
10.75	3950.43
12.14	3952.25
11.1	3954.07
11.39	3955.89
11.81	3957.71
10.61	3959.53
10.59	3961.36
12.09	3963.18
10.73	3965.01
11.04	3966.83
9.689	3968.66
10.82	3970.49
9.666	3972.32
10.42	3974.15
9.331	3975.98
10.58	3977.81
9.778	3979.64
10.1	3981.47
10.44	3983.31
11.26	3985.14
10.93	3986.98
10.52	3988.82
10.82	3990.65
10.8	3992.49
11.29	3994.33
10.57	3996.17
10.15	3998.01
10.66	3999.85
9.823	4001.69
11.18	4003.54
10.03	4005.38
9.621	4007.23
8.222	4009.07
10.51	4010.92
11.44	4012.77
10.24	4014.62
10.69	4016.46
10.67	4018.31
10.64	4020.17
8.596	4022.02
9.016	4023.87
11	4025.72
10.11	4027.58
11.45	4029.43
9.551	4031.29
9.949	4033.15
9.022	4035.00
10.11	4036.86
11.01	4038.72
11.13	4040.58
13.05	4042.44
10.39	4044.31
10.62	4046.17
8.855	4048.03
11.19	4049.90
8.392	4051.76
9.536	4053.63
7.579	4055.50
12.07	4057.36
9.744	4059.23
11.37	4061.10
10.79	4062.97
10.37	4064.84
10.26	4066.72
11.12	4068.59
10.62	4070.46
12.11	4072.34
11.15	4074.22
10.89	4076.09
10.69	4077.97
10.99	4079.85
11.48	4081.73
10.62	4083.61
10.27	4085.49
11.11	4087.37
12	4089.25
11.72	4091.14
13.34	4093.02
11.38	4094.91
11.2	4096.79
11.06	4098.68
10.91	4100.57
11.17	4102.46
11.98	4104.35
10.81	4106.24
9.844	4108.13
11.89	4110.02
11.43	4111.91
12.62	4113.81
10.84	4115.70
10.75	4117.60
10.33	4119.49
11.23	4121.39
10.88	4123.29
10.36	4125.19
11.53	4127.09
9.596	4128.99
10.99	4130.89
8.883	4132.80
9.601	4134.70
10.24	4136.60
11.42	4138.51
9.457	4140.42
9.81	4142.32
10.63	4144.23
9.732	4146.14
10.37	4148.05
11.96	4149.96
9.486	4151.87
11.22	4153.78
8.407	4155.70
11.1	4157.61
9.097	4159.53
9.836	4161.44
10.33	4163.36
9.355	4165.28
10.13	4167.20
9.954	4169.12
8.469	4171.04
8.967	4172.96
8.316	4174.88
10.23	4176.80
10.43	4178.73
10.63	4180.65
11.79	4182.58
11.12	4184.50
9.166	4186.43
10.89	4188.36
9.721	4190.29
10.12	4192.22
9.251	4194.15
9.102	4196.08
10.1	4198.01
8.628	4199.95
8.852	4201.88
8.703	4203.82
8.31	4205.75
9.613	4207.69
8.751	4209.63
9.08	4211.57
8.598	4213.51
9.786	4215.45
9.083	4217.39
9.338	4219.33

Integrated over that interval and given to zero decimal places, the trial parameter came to 496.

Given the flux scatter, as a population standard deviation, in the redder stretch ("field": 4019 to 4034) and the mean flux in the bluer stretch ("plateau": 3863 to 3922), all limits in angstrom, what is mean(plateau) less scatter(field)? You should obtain 10.5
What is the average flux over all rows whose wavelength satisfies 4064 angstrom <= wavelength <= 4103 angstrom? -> 11.2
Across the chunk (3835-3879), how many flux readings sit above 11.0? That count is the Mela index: 17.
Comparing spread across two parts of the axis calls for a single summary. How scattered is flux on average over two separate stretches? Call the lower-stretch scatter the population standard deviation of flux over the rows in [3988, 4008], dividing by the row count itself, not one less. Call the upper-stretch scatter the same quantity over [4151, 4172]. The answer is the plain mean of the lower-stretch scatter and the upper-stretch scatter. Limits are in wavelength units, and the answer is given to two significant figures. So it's 0.70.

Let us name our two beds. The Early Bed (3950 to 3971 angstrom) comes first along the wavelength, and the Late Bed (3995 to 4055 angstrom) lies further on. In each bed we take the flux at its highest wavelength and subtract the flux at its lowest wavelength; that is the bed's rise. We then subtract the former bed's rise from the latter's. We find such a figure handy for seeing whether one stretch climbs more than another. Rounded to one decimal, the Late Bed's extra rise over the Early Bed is -1.1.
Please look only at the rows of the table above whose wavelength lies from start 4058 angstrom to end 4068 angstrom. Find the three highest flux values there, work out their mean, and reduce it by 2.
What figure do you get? 8.8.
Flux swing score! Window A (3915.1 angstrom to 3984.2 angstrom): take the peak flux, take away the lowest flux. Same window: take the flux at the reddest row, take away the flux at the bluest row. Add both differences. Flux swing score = 5.4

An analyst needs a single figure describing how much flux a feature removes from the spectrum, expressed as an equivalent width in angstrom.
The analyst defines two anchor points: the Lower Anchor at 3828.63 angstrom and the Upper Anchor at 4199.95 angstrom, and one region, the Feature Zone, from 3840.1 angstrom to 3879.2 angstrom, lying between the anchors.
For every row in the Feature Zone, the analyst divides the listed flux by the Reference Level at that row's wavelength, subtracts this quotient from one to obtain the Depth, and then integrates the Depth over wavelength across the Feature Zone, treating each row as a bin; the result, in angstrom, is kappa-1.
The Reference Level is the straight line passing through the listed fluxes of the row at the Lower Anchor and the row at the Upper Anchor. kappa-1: -4.8 angstrom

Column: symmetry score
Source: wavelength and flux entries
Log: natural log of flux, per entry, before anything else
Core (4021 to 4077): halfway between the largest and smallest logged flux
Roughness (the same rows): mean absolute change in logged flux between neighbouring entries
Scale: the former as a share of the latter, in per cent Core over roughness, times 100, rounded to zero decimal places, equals 1774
